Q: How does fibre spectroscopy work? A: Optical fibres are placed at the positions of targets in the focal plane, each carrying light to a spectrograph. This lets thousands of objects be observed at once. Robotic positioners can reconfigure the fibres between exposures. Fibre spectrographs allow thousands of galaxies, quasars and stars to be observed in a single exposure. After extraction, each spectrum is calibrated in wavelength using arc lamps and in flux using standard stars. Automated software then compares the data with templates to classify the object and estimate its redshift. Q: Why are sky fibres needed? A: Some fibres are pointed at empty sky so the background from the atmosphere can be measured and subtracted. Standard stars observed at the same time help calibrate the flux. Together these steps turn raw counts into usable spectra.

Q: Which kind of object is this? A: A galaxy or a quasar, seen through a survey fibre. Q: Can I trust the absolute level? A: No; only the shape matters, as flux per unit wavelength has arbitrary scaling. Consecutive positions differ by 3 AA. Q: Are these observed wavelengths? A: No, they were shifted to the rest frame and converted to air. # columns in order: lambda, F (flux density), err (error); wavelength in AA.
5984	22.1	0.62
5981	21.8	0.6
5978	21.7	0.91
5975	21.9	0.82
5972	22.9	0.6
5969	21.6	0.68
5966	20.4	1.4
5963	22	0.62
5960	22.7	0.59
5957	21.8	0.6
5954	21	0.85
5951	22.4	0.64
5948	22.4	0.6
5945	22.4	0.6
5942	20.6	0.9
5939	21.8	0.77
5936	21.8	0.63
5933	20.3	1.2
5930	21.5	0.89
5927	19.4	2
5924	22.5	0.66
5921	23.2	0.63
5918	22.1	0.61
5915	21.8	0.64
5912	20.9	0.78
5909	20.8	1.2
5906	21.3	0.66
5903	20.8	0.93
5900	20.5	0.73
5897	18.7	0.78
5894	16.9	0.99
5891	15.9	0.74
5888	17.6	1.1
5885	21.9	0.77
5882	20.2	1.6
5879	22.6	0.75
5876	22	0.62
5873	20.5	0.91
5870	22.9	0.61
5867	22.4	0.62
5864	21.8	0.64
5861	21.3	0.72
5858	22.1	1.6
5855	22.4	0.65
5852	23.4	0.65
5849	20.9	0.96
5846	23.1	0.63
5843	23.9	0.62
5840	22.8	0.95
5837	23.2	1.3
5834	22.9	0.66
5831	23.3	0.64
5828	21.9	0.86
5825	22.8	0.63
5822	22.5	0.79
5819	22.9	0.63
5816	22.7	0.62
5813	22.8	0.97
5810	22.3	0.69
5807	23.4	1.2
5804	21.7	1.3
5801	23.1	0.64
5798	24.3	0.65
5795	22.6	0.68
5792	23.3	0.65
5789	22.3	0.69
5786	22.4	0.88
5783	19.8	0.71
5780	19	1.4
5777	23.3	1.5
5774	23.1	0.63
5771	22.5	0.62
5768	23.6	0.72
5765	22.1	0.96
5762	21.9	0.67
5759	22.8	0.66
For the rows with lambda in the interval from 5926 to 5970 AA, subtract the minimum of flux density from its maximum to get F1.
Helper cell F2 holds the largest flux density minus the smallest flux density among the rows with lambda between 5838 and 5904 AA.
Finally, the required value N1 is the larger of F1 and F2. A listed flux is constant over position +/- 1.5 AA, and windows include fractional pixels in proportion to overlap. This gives 8.0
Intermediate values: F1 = 3.3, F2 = 8.0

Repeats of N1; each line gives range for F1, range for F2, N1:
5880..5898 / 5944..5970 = 6.0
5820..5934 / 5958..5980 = 8.0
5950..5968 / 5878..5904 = 6.7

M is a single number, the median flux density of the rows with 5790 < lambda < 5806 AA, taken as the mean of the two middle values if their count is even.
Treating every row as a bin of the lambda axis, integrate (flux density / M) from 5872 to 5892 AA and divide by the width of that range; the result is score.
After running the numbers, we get 0.874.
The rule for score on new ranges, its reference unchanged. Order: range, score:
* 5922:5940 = 0.920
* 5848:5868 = 0.955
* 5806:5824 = 0.985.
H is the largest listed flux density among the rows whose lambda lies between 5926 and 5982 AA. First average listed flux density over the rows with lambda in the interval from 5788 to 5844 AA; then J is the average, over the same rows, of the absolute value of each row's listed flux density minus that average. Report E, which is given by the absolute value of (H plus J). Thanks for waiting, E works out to 23.4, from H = 22.9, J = 0.5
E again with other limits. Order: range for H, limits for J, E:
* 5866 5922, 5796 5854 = 23.7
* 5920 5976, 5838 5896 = 24.9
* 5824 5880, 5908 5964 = 24.6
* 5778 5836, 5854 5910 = 25.8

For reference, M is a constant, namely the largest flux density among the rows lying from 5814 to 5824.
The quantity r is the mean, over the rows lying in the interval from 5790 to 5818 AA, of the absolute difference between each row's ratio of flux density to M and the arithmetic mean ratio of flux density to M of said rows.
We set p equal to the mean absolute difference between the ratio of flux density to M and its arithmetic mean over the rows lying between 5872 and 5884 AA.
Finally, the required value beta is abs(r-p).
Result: 0.0187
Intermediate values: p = 0.043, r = 0.024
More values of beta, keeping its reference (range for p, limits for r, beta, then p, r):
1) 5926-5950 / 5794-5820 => 0.0168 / 0.038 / 0.022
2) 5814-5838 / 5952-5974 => 0.0155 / 0.013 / 0.029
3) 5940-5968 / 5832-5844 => 0.0161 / 0.031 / 0.015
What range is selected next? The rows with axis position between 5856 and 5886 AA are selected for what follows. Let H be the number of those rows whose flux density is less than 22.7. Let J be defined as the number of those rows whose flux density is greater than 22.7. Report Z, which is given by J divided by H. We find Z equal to 0.11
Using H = 9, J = 1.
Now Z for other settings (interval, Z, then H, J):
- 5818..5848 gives 4.00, 2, 8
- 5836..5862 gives 1.25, 4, 5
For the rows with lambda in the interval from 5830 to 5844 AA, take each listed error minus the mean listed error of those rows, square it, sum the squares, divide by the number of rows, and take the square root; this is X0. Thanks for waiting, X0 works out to 0.26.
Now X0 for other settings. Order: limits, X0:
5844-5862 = 0.35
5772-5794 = 0.34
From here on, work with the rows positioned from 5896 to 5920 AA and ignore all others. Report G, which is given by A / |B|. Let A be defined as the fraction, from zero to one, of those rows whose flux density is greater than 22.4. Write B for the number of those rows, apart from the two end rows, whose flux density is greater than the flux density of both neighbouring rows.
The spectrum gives 0.00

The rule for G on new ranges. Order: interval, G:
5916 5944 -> 0.11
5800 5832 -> 0.18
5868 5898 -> 0.10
